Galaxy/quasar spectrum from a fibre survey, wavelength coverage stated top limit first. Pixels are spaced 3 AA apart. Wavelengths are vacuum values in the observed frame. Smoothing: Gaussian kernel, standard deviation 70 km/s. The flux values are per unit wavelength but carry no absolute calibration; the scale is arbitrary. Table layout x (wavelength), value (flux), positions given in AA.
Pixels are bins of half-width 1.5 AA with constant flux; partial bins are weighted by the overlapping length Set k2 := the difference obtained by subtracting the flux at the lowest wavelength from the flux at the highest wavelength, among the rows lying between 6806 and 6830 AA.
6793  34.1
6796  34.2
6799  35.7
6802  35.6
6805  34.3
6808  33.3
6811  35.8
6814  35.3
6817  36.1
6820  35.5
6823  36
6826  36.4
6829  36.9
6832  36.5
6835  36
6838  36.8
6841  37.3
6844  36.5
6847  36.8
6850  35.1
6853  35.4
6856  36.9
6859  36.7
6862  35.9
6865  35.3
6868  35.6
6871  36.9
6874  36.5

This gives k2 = 3.6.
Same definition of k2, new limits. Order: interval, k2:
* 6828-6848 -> -0.1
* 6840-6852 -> -2.2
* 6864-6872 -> 1.6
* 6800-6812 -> 0.2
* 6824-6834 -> 0.1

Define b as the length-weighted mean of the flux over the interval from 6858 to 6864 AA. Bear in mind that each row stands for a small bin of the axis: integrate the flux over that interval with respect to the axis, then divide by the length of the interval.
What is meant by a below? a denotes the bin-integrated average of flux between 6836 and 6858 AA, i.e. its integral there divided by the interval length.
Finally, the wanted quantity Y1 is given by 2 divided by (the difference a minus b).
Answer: 9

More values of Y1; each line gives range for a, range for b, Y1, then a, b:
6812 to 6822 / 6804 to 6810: 1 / 35.7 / 33.9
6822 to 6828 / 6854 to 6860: -5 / 36.3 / 36.7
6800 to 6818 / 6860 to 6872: -2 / 35.1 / 35.9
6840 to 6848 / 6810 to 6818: 2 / 36.8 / 35.7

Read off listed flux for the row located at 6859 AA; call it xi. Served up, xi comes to 36.7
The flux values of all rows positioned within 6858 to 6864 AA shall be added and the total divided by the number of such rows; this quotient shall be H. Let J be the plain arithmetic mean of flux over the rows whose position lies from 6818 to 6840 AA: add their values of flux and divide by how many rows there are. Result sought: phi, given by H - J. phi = 0.00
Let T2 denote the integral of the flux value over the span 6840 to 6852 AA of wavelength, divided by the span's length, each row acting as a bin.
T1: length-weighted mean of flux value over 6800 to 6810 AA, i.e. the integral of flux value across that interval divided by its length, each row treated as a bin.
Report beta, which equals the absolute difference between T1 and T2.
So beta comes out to 1.8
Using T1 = 34.5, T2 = 36.3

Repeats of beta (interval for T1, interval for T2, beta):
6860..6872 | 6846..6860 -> 0.2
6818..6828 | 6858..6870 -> 0.1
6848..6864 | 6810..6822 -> 0.3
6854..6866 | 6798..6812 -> 1.3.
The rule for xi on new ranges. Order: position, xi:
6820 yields 35.5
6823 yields 36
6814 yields 35.3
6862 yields 35.9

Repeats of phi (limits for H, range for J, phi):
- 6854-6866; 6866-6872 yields -0.05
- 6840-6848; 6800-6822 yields 1.74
